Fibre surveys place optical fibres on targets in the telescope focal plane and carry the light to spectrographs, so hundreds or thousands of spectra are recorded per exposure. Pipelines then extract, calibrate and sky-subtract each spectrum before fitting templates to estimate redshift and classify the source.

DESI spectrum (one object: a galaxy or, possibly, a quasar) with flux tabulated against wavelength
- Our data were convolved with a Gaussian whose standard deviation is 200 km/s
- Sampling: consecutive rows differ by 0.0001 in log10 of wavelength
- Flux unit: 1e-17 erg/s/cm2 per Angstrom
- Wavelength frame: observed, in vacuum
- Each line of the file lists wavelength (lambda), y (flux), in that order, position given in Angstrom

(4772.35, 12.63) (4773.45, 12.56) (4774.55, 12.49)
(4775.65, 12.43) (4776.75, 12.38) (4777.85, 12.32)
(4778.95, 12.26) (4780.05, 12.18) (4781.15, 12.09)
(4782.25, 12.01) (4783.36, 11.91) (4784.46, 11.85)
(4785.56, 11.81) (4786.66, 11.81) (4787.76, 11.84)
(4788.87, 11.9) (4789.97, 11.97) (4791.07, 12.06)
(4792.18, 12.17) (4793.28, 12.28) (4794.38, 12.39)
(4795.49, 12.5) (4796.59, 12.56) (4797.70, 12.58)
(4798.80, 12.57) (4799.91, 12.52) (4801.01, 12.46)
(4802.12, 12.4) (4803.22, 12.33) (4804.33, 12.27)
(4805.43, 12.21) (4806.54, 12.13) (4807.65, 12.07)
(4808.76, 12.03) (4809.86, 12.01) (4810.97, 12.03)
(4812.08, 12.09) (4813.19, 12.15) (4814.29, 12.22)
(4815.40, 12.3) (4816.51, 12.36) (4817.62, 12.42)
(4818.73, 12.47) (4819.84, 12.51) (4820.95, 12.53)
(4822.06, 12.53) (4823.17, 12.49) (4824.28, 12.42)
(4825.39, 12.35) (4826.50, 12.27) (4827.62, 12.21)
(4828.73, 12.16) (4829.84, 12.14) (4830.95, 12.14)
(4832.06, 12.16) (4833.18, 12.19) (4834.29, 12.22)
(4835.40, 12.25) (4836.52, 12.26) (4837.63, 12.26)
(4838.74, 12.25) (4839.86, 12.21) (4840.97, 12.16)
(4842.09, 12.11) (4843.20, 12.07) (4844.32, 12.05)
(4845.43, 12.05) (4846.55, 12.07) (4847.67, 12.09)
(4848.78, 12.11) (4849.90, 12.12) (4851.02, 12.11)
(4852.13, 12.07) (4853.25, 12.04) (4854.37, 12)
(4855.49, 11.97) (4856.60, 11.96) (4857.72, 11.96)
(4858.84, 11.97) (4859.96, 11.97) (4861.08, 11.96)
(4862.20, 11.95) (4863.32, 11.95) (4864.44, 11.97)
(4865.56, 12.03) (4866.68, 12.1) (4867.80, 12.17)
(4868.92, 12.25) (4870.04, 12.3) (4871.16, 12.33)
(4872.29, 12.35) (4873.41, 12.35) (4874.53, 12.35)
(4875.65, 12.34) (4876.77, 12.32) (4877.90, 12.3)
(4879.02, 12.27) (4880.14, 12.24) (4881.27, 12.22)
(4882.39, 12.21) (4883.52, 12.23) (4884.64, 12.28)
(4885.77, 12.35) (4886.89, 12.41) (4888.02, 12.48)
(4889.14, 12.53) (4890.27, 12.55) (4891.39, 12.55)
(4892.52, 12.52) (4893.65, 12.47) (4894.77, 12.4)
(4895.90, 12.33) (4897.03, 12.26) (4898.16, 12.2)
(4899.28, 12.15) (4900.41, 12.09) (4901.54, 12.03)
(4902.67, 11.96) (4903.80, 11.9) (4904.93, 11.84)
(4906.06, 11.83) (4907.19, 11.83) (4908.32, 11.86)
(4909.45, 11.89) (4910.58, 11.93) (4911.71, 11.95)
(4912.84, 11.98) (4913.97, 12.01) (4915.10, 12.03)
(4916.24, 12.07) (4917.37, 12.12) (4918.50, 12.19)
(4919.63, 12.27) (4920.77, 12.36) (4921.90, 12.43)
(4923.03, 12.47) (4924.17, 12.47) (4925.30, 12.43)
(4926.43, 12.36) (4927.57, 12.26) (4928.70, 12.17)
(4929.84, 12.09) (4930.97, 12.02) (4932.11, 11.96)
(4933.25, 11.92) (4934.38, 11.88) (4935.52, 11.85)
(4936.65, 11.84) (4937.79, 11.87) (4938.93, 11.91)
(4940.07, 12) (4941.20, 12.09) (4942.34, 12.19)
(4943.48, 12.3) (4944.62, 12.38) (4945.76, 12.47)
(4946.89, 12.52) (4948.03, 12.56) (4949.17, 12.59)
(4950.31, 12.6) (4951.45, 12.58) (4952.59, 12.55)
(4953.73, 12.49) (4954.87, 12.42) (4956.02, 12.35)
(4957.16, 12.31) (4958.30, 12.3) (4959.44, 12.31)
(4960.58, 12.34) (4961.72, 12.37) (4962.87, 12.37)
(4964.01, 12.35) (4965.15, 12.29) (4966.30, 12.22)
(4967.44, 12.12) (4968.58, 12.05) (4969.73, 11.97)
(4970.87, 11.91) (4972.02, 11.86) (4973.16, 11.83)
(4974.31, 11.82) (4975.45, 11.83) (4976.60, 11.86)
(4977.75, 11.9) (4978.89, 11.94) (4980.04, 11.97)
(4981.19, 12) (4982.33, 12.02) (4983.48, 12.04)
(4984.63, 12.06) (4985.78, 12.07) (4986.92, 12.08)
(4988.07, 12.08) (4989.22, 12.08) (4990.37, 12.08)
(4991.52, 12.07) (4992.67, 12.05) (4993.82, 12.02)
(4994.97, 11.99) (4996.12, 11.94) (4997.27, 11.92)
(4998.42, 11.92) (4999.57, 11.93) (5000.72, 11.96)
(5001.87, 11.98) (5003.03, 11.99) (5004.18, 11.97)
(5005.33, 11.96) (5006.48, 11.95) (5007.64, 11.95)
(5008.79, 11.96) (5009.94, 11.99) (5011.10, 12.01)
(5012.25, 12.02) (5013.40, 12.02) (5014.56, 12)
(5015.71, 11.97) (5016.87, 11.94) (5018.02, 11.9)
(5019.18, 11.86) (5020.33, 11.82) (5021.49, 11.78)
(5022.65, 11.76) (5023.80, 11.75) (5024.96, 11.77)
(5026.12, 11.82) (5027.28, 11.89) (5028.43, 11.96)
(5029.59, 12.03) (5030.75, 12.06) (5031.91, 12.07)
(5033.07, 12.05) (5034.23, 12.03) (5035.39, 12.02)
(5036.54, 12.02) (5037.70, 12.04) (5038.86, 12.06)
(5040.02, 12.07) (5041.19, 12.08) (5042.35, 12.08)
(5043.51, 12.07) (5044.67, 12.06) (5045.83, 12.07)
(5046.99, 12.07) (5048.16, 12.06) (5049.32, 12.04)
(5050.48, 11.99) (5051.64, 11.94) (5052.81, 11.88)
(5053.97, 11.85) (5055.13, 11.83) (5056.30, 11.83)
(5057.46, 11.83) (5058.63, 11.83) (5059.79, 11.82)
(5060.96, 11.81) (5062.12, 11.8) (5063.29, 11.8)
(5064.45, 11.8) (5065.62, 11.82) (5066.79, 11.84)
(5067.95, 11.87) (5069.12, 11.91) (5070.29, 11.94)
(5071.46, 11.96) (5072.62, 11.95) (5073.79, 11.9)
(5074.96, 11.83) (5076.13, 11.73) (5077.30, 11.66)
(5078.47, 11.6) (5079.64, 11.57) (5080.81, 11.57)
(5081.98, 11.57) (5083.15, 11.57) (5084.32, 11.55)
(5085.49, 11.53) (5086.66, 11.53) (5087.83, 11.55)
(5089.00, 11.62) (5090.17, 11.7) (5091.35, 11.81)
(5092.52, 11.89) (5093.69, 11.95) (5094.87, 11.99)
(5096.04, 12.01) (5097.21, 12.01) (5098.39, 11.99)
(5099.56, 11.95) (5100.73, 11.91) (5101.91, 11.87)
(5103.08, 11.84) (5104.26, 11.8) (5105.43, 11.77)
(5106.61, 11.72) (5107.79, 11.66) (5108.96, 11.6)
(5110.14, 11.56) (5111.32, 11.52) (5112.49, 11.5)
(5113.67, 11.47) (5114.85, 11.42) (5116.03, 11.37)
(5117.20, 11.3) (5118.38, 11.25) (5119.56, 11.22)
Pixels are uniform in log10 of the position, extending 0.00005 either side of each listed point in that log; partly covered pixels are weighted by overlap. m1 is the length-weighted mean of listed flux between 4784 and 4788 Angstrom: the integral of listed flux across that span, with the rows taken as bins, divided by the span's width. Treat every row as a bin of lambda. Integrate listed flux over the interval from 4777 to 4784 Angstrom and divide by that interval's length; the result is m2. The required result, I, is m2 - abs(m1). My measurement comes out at 0.3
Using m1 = 11.8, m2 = 12.1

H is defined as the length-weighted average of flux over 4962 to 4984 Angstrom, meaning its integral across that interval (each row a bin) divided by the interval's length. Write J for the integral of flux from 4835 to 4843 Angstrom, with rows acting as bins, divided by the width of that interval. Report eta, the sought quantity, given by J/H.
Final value 1.02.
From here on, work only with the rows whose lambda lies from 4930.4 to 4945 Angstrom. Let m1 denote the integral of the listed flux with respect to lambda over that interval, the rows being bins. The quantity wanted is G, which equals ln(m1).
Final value 5.167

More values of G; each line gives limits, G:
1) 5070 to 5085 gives 5.169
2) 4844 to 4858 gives 5.128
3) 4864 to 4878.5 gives 5.180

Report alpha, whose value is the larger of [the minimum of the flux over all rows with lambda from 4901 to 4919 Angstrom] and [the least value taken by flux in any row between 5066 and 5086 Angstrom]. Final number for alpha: 11.8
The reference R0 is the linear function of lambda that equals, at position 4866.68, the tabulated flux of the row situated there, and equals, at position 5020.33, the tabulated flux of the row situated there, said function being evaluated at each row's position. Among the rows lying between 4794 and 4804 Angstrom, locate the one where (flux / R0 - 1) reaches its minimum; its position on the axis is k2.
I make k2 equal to 4803.22 Angstrom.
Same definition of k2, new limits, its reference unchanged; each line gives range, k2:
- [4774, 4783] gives 4782.25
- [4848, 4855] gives 4854.37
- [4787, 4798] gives 4787.76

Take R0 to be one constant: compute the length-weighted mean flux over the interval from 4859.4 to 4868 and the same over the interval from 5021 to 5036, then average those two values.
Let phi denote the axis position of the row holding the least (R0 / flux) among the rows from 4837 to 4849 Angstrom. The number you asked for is 4837.63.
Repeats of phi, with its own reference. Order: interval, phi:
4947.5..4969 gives 4950.31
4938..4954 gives 4950.31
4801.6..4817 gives 4802.12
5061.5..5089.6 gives 5071.46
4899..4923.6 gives 4923.03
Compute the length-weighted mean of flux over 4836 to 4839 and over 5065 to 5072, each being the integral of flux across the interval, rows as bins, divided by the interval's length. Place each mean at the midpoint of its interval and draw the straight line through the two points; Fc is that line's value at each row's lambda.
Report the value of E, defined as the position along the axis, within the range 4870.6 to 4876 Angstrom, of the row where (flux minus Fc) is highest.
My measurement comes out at 4874.53 Angstrom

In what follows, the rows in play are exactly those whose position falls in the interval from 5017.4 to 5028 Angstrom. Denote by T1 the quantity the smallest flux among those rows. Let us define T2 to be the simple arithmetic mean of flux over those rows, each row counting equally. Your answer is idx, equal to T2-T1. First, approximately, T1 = 11.75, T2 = 11.8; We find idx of 0.067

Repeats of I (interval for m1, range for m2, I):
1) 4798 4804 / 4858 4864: -0.5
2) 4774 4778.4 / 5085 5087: -0.9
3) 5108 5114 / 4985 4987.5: 0.5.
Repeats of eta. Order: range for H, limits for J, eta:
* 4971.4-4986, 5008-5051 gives 1.00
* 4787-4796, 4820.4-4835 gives 1.01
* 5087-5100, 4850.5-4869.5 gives 1.01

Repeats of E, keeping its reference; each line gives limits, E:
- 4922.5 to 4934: 4924.17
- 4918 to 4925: 4924.17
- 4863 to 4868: 4867.80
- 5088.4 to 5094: 5093.69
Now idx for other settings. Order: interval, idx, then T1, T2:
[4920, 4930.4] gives 0.248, 12.09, 12.3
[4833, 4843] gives 0.102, 12.11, 12.2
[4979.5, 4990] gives 0.074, 11.97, 12.0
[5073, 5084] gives 0.097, 11.57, 11.7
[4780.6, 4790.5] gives 0.100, 11.81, 11.9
